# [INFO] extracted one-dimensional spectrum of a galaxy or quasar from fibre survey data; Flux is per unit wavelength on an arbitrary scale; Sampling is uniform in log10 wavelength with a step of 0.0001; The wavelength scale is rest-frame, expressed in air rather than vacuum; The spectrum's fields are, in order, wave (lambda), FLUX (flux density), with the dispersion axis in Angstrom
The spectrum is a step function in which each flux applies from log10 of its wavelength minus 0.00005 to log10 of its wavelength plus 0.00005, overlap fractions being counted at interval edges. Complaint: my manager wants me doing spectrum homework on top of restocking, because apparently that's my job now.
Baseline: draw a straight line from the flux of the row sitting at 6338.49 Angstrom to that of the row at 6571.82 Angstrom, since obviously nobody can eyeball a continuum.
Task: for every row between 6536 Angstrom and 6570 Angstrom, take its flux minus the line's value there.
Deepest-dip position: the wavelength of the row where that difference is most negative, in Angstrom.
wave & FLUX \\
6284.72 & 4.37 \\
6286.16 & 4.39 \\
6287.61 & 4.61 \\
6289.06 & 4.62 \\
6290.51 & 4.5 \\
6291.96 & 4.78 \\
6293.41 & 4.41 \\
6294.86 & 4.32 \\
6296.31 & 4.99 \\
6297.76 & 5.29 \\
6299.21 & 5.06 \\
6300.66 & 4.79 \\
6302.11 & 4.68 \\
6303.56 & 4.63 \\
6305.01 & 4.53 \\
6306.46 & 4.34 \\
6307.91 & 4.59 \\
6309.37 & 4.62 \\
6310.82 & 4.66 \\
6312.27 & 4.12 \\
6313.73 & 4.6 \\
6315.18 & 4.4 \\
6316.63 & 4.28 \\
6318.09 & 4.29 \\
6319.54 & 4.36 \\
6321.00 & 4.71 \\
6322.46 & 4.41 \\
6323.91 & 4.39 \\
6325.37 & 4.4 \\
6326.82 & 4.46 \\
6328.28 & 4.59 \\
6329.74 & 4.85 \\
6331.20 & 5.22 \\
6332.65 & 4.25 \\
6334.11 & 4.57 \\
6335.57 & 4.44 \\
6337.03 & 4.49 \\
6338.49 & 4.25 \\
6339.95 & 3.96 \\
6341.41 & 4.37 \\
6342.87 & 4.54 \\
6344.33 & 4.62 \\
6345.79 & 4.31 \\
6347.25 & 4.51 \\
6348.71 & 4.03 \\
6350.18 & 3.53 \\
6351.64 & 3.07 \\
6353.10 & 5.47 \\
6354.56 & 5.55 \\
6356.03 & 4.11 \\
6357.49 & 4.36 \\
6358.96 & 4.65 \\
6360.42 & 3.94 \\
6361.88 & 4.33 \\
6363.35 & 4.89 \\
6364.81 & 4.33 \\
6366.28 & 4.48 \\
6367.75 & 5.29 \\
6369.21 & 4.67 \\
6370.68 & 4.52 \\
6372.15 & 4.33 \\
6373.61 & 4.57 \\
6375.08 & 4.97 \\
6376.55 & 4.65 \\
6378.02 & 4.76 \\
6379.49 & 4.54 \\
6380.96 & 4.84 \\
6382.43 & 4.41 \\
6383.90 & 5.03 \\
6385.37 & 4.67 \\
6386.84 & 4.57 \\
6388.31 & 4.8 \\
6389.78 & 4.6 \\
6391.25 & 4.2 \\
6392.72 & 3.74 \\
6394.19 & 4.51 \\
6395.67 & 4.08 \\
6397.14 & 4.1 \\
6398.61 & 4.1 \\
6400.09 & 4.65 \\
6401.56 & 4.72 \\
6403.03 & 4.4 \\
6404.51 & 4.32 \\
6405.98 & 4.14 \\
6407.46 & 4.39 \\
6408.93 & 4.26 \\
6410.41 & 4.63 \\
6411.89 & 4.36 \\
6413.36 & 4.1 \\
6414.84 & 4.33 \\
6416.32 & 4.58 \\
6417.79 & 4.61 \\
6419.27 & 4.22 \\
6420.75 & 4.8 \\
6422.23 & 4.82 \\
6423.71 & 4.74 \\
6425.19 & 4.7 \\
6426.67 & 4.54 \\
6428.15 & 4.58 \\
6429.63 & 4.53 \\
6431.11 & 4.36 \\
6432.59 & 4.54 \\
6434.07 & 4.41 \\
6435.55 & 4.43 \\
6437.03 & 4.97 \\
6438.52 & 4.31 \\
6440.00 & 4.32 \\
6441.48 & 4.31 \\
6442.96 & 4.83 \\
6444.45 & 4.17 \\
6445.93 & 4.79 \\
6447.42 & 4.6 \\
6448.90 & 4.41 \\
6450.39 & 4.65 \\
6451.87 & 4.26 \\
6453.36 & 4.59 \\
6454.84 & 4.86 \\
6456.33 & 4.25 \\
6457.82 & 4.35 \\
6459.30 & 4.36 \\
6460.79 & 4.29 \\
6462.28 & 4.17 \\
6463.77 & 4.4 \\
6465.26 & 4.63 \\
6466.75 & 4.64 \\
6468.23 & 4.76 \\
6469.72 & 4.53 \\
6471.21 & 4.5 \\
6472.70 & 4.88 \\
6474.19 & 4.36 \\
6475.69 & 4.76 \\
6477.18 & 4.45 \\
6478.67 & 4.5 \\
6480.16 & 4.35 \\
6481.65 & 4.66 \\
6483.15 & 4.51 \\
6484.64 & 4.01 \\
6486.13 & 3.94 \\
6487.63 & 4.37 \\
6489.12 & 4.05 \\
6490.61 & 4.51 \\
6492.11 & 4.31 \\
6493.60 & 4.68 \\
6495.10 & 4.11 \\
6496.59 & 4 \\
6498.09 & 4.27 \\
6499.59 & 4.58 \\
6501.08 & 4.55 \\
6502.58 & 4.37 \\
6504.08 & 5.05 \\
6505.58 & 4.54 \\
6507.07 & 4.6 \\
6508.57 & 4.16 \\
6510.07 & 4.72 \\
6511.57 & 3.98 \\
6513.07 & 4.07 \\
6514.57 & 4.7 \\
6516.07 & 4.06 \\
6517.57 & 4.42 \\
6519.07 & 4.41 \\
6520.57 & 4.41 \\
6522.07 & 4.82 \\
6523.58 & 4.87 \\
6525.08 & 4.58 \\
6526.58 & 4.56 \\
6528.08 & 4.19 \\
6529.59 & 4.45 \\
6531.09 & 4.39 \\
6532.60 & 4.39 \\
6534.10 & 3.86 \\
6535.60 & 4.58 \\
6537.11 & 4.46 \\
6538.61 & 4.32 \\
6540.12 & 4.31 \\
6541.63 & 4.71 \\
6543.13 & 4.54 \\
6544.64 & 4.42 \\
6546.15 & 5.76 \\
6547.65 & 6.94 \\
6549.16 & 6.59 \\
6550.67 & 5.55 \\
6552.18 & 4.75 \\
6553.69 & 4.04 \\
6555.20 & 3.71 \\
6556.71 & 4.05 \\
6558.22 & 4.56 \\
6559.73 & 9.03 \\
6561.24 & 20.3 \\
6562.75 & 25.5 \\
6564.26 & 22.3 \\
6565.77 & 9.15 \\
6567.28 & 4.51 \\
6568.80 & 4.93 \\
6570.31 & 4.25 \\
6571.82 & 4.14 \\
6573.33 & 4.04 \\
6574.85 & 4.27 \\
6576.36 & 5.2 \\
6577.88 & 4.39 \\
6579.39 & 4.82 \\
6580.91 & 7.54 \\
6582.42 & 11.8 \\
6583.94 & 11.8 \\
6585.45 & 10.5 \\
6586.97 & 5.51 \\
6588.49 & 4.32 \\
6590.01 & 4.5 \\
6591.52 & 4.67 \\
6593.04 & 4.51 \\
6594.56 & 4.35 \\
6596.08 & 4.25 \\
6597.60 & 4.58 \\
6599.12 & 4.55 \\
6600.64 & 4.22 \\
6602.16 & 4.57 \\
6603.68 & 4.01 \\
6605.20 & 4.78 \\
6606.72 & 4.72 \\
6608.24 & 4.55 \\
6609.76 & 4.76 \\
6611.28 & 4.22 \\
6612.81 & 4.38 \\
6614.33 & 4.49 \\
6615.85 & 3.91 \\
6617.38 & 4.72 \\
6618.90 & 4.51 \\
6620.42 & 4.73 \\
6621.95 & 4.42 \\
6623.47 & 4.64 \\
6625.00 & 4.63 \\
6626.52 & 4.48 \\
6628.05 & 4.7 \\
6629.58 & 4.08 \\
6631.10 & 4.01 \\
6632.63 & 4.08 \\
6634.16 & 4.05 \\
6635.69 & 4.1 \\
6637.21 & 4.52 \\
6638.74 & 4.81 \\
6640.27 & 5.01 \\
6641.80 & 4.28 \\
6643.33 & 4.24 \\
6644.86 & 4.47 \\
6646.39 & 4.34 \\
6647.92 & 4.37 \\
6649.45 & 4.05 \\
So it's 6555.20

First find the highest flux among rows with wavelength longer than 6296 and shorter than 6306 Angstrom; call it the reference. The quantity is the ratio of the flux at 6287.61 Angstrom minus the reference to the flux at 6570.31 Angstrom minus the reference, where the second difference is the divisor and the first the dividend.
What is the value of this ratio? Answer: 0.65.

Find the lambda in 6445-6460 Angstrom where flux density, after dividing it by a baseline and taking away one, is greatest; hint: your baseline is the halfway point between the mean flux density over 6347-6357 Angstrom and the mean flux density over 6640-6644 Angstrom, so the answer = 6454.84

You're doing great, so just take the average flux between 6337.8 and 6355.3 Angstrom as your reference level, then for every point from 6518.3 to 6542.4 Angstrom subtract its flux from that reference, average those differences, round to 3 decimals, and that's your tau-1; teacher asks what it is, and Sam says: -0.106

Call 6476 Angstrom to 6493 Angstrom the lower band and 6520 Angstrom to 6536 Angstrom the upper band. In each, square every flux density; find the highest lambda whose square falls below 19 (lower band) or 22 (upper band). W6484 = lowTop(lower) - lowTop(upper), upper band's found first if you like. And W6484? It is -43.5 Angstrom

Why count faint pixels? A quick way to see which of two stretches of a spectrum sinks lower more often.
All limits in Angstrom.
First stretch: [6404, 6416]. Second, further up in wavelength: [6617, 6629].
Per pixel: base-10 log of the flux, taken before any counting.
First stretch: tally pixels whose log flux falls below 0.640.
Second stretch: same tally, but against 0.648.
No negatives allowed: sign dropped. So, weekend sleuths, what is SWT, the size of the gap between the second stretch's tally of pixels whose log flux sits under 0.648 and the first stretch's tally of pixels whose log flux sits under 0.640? 5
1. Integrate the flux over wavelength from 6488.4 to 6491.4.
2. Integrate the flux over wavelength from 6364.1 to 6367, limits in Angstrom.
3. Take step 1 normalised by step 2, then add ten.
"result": 11.0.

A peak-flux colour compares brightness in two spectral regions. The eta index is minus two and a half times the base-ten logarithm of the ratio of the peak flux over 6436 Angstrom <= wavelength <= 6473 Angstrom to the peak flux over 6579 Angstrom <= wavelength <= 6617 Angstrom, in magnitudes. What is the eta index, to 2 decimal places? 0.94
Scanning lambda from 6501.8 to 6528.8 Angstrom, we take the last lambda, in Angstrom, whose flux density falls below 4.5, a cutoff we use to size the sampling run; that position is 6528.08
